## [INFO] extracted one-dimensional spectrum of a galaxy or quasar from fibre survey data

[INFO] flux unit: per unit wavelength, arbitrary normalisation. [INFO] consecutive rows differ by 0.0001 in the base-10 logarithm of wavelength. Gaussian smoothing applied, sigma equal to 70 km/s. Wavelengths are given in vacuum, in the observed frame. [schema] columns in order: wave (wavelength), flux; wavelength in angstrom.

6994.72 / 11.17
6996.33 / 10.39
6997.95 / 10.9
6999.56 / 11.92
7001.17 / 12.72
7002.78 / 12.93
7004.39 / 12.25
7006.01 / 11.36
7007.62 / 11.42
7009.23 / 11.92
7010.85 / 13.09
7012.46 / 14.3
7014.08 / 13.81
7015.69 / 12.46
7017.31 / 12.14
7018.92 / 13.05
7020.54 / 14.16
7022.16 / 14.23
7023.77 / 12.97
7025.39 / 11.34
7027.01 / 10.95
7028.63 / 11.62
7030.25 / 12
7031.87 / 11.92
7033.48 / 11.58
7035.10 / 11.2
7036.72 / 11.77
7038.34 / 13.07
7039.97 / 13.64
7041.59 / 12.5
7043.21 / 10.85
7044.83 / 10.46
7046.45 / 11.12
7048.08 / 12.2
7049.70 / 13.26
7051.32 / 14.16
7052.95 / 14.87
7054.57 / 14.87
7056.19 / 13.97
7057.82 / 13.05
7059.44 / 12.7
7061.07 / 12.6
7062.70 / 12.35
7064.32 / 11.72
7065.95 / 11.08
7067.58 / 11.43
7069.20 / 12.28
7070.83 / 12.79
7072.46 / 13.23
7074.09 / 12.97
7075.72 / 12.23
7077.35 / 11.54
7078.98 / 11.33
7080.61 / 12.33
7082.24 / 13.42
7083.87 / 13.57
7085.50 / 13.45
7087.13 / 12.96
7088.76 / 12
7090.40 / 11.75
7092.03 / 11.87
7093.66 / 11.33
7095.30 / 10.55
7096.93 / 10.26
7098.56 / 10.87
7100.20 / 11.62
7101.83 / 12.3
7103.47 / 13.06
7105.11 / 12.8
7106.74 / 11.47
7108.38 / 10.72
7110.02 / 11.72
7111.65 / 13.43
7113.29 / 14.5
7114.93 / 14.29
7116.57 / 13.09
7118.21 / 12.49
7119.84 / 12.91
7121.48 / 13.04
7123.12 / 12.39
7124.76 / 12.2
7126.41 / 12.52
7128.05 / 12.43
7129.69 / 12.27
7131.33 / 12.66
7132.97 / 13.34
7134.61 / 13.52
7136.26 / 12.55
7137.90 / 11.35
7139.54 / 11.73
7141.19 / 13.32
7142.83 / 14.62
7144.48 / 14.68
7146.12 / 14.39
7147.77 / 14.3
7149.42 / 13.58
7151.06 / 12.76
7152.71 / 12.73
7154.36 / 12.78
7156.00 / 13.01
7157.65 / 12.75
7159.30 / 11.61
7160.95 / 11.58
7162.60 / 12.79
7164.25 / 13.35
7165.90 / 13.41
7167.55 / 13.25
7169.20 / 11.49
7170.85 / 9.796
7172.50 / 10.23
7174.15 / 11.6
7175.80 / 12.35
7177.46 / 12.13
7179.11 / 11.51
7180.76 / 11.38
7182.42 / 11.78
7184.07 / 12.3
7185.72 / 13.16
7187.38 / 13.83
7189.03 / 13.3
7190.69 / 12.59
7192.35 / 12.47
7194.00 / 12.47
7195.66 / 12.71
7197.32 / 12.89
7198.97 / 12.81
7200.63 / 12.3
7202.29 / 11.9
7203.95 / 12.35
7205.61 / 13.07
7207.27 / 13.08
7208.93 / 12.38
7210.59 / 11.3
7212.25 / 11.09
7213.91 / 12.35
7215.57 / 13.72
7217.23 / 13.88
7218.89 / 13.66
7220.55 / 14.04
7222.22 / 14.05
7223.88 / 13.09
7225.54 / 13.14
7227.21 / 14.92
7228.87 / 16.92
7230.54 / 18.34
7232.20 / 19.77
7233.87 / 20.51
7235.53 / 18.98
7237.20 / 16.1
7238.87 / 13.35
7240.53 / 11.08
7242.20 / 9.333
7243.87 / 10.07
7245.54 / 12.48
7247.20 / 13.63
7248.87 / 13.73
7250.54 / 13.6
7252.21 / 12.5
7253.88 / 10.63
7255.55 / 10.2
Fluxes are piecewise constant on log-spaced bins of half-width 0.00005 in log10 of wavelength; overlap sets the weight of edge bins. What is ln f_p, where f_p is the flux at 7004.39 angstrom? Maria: 2.51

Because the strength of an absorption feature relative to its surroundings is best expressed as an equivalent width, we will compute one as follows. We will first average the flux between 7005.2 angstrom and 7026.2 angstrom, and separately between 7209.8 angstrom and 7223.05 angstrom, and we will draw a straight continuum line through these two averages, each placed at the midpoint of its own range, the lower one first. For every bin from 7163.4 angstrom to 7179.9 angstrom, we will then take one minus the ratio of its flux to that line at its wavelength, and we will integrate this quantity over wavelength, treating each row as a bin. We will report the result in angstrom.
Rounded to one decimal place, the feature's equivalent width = 1.3 angstrom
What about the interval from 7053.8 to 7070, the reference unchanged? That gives 0.3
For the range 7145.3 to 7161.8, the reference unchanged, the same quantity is 0.0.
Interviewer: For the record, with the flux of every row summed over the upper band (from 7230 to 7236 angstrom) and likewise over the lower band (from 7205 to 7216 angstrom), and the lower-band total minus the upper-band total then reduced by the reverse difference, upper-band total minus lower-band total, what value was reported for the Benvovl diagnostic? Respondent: 19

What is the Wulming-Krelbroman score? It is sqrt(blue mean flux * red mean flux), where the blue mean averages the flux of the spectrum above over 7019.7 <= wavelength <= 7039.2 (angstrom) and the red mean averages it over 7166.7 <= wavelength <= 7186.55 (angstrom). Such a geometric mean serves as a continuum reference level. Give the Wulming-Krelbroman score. 12.0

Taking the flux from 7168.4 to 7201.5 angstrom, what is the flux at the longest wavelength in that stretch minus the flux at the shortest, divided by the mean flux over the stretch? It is 0.07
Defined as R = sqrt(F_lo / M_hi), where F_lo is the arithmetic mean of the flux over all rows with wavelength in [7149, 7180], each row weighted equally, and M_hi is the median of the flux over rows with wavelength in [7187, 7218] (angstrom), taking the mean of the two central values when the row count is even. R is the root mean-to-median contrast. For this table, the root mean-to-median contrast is 0.99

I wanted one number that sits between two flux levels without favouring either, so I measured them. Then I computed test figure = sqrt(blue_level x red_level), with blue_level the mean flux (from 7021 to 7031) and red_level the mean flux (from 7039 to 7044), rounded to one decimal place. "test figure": 12.3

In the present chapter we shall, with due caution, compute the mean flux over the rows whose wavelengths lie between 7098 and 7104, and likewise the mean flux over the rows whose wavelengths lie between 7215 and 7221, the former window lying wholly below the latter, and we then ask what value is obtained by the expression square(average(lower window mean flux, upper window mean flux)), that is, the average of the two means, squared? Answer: 166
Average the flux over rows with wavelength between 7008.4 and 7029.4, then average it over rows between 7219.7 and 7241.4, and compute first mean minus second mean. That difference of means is -2.9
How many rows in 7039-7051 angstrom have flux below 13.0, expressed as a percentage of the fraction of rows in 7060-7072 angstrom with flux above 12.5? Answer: 1750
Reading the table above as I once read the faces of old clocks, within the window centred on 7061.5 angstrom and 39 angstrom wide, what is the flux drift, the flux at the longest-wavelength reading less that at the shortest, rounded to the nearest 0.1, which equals 1.5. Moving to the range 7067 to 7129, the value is 1.0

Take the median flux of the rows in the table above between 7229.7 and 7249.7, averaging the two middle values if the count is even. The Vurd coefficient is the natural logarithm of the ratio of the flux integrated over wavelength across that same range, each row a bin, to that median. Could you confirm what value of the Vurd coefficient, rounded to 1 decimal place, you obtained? 3.1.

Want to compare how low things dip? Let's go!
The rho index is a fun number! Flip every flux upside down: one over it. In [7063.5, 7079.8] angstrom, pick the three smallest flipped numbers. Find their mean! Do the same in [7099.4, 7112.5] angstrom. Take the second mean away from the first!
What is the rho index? 0.001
